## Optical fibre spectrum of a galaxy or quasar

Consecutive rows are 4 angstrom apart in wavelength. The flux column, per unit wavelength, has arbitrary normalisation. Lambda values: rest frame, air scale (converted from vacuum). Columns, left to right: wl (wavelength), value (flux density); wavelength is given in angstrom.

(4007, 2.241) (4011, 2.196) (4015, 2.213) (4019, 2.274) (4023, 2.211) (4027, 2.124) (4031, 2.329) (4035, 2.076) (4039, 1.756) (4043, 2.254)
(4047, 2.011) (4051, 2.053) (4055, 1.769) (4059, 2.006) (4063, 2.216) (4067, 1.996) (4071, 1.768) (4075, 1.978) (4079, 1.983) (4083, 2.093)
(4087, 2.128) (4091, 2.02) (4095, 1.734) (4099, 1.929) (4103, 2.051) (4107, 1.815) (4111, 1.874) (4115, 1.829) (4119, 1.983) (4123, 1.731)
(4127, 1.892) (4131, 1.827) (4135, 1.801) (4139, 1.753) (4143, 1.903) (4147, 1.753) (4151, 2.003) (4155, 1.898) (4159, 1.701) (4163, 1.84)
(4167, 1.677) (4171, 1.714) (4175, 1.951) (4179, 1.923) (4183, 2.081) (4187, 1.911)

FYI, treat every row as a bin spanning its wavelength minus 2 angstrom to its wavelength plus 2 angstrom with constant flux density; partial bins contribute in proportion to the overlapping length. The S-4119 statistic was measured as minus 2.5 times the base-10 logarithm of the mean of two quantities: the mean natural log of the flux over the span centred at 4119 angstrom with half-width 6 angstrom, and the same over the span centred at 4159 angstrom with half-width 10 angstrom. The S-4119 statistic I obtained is 0.545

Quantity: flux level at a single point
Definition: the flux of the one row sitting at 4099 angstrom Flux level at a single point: 1.929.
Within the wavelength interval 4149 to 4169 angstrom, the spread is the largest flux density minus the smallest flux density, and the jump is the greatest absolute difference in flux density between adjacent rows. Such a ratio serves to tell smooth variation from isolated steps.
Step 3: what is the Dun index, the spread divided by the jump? 1.7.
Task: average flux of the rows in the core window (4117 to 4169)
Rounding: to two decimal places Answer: 1.83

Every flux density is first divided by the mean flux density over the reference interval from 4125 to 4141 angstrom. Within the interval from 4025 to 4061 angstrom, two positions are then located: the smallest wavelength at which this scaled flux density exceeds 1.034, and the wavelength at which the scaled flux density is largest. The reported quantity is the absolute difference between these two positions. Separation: 4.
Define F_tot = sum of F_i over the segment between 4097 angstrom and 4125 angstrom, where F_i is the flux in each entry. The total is 13.2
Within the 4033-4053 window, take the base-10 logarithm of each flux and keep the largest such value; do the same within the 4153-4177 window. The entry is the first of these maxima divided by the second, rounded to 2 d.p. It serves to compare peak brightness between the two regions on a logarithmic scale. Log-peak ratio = 1.22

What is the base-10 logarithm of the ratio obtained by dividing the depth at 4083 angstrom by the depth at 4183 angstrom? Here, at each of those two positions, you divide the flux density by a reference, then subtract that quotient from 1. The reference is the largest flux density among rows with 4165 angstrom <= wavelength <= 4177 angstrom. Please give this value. 0.0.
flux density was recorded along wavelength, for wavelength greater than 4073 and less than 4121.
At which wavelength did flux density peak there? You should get 4087 angstrom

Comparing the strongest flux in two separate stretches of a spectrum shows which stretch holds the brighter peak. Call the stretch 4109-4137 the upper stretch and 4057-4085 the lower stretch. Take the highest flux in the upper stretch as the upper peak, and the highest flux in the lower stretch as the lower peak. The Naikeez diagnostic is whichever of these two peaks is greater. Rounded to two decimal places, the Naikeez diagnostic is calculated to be 2.22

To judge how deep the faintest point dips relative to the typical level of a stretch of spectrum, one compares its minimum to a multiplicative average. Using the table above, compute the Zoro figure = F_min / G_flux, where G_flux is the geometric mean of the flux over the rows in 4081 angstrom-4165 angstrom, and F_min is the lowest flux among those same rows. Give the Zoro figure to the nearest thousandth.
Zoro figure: 0.905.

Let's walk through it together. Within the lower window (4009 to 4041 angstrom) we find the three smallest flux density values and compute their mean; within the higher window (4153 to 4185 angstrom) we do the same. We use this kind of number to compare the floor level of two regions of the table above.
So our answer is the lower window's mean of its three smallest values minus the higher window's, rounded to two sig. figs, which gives 0.29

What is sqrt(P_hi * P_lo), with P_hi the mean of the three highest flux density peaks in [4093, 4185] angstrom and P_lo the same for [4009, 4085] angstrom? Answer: 2.16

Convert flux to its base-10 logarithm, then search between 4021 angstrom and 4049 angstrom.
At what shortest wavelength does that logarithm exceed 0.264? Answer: 4023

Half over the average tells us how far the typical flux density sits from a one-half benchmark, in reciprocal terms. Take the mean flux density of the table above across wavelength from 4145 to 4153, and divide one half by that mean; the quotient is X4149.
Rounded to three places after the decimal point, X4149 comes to 0.266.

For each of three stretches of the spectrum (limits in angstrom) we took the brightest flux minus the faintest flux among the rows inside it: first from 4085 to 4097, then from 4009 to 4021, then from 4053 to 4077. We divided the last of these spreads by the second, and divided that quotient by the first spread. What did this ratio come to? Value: 15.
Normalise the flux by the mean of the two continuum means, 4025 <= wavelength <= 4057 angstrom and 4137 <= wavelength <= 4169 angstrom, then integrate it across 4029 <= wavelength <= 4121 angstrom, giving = 95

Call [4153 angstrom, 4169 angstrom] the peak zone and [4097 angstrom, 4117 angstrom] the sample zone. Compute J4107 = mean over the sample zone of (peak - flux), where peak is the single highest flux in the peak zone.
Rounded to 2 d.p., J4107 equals 0.00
